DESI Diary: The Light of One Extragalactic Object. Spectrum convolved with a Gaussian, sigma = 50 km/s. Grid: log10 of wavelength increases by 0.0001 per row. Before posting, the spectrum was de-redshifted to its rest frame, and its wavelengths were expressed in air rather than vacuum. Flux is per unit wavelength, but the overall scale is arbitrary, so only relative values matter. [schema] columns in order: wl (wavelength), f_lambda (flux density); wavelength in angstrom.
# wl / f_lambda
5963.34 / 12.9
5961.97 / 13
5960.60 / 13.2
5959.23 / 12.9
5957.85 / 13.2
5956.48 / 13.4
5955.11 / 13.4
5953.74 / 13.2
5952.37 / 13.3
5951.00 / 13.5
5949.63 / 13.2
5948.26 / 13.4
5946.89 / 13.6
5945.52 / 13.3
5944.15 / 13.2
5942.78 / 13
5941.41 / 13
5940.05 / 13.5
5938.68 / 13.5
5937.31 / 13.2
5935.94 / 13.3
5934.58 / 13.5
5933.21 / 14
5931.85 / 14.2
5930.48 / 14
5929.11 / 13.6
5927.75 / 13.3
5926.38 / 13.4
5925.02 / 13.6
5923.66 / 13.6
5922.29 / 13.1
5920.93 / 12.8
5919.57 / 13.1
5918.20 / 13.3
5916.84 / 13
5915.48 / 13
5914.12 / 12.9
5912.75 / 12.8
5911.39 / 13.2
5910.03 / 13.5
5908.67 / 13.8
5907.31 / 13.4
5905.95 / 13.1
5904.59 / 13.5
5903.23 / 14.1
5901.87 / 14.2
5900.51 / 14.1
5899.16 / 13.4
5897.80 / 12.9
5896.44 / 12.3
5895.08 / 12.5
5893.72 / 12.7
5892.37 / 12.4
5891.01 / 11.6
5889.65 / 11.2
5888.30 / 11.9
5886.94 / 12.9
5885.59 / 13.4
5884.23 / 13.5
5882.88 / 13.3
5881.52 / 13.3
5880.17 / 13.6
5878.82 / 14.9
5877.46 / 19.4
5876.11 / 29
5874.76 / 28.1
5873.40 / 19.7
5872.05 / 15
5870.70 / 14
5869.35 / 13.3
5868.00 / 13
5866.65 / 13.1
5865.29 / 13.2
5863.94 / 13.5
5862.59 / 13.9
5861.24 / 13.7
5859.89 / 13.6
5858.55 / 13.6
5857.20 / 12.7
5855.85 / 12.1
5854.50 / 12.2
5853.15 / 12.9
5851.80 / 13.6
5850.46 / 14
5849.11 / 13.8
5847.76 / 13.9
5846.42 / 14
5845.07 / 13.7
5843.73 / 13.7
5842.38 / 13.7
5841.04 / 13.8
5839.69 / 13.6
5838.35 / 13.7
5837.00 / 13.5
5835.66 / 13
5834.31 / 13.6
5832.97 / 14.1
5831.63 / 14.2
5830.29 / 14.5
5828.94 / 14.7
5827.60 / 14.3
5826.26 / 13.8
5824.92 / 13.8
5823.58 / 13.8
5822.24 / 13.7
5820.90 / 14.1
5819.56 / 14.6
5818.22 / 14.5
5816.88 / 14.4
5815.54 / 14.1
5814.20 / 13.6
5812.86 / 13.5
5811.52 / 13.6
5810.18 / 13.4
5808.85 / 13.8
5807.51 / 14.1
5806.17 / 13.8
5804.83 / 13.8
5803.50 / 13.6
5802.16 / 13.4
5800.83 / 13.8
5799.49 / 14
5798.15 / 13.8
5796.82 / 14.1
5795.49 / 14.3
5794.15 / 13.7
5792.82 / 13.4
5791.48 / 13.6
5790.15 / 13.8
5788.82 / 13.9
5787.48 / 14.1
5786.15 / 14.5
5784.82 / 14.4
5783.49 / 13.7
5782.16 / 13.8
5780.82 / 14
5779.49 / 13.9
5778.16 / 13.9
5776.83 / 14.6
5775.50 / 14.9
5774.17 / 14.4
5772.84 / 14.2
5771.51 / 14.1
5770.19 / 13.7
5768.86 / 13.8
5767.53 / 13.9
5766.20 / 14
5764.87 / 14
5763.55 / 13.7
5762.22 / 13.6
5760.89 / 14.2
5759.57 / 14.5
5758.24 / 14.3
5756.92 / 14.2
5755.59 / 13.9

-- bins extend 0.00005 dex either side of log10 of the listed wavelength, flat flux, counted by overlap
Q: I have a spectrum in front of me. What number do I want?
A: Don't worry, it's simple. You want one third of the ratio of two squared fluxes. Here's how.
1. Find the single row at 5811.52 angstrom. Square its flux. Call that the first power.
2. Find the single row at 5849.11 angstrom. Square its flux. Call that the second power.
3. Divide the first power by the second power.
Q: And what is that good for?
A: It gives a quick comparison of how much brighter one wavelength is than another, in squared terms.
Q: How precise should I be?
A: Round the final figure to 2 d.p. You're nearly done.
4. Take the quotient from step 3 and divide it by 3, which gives 0.32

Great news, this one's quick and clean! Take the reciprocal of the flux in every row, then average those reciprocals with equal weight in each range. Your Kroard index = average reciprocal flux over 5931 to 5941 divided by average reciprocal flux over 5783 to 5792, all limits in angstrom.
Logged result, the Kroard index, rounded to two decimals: 1.03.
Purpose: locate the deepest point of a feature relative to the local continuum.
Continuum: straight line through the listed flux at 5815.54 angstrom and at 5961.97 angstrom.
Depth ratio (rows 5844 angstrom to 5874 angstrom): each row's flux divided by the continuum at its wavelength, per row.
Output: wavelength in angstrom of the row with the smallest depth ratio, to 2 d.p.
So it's 5855.85 angstrom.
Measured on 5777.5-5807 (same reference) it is 5792.82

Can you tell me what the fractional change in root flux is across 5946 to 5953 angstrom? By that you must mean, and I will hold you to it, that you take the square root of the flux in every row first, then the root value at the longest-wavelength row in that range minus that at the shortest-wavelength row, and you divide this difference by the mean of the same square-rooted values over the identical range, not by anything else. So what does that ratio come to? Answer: -0.011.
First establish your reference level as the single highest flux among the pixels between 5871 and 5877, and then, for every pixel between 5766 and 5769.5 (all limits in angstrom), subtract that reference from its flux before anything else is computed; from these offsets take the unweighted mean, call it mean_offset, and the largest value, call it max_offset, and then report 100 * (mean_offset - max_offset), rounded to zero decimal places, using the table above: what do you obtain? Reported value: -10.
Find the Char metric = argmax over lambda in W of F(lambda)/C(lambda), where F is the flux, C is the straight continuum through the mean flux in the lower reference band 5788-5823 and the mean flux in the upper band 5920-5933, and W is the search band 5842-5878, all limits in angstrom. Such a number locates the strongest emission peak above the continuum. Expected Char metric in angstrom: 5876.11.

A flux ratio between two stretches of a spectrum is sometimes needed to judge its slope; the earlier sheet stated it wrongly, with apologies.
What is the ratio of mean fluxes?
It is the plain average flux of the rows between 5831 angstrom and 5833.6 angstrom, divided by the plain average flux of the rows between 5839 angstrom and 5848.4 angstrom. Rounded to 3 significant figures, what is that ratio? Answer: 1.03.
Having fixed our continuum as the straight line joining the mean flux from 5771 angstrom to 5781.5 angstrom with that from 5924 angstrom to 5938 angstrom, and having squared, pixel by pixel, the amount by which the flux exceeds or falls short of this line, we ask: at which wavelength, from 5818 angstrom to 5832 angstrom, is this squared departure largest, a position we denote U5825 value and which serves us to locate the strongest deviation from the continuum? 5828.94 angstrom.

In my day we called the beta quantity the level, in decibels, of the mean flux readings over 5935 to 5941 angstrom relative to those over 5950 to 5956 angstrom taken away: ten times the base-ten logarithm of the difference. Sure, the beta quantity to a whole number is -16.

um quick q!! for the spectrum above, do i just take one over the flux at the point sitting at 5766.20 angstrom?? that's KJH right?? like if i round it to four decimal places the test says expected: 0.0714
